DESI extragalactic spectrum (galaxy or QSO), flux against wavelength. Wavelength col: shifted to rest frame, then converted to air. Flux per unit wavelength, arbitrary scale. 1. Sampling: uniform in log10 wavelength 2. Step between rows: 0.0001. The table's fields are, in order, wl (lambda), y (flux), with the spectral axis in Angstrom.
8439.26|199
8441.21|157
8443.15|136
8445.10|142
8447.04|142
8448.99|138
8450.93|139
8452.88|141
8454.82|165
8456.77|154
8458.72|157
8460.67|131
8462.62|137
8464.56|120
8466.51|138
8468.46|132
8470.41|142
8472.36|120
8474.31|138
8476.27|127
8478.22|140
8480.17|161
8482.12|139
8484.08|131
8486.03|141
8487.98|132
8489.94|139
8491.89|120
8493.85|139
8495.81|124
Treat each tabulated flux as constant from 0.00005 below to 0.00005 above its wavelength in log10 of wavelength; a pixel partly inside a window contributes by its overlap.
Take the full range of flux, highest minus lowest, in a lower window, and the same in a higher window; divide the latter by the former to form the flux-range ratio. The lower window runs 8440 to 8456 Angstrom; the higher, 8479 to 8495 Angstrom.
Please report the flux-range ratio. 1.41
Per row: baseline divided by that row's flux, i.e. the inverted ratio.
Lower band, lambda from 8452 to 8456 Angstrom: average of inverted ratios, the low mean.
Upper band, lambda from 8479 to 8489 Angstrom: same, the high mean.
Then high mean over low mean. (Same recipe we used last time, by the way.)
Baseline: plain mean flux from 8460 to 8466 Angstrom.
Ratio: 1.09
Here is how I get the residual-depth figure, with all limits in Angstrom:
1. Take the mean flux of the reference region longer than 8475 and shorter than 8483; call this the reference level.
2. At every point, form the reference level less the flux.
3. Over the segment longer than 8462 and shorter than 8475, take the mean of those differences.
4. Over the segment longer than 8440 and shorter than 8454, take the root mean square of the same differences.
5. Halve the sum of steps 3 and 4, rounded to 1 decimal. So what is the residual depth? 7.9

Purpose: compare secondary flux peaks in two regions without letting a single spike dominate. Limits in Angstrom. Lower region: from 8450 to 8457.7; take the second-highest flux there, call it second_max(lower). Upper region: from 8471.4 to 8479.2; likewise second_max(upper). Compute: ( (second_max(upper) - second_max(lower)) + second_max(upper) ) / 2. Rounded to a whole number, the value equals 61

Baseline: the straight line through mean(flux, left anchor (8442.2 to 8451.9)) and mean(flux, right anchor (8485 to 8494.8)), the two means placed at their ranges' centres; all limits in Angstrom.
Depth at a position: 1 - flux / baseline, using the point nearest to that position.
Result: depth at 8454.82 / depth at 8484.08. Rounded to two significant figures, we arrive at -6.6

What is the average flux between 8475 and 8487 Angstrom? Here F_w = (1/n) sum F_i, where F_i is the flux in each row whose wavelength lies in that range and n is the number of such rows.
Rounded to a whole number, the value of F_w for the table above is 140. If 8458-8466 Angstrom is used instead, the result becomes 136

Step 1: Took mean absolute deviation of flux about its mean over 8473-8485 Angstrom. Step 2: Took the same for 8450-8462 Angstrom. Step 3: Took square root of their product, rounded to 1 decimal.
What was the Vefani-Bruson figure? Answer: 9.0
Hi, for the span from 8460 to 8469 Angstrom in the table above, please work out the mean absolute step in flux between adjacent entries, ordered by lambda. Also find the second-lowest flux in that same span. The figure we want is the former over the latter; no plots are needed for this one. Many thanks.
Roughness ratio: 0.090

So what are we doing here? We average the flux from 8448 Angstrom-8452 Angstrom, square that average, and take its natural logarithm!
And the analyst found 9.86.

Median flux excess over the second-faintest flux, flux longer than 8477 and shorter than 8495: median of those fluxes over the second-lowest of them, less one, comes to 0.06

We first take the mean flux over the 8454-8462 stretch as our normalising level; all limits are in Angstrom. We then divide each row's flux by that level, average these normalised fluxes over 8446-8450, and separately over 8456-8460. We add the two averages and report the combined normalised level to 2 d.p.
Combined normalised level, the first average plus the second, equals 1.95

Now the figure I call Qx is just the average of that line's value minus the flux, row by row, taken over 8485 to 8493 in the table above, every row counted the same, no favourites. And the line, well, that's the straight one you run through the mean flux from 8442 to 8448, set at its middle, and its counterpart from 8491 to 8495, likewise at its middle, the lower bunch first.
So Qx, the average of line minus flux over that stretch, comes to -3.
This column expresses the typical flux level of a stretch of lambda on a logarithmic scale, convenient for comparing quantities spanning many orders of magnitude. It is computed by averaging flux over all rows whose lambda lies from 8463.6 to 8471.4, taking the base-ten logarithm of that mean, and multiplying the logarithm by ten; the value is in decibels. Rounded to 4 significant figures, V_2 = 21.24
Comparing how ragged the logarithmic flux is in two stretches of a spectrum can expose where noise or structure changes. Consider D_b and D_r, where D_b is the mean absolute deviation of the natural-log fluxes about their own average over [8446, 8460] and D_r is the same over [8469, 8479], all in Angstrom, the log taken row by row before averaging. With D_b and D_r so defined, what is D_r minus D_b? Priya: 0.00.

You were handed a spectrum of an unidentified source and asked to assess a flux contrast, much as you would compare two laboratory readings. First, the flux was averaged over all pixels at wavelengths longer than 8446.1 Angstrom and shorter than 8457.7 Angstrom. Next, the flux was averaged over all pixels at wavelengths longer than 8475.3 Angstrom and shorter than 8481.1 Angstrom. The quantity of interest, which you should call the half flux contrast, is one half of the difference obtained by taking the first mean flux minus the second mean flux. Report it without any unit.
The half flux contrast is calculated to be 2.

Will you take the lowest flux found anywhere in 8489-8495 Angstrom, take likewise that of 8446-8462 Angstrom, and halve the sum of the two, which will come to 125.5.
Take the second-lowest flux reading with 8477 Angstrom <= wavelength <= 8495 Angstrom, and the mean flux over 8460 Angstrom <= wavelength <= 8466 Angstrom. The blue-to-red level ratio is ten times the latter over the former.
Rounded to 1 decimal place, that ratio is 9.9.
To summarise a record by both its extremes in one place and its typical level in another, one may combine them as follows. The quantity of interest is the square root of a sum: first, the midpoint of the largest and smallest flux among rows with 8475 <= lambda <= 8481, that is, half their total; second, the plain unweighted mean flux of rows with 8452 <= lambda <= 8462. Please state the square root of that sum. 17.1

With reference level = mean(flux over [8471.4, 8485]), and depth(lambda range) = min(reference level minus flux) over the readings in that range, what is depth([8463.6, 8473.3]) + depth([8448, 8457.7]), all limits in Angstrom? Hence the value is -34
